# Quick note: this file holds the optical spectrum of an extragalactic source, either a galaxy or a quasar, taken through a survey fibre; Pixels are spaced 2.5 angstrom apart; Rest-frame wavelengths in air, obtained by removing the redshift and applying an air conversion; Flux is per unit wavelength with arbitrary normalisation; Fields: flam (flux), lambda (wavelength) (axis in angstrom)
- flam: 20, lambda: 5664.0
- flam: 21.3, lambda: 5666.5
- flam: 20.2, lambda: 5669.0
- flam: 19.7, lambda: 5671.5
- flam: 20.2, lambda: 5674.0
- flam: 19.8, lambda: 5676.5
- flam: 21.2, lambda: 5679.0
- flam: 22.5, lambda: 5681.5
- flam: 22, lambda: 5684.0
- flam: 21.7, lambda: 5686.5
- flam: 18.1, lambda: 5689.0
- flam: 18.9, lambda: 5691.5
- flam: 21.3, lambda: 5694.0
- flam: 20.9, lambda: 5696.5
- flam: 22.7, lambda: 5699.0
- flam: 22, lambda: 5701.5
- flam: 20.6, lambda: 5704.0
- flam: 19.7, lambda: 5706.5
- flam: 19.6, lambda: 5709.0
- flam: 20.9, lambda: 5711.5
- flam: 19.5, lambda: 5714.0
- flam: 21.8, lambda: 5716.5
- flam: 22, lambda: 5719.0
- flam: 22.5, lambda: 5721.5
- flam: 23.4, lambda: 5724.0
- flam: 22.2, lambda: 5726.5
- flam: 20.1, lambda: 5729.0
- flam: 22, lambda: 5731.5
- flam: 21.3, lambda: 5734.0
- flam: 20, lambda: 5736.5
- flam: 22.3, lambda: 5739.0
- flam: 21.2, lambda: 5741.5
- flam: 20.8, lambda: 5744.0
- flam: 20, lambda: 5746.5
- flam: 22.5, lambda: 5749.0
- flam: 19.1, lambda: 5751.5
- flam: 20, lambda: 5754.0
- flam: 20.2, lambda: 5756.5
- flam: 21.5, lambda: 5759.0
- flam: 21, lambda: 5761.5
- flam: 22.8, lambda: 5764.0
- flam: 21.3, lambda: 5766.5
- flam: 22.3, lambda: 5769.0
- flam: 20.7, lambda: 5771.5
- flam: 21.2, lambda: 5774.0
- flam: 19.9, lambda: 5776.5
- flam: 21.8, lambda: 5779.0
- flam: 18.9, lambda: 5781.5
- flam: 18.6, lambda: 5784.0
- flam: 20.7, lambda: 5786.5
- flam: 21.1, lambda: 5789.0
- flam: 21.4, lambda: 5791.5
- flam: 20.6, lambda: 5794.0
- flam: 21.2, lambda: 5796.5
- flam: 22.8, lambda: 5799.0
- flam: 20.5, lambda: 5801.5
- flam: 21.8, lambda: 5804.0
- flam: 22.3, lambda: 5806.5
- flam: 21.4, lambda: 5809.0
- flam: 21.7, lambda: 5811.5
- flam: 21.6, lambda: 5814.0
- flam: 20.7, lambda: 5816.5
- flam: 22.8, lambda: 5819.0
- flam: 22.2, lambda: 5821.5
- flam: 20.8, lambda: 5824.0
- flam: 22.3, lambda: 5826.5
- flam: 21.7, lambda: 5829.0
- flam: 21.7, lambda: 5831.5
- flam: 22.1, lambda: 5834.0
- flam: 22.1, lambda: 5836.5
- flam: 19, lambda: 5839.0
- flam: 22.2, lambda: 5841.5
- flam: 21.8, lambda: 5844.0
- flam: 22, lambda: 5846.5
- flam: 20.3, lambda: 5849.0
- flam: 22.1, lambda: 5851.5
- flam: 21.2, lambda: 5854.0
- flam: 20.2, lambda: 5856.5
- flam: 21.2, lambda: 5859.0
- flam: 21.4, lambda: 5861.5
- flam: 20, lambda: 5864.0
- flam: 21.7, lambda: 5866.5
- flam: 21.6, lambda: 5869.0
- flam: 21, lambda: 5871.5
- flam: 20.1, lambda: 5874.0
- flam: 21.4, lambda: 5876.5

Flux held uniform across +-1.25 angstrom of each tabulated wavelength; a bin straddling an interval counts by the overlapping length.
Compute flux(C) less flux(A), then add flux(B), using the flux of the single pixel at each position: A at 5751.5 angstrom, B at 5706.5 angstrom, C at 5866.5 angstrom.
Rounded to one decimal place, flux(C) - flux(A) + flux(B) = 22.3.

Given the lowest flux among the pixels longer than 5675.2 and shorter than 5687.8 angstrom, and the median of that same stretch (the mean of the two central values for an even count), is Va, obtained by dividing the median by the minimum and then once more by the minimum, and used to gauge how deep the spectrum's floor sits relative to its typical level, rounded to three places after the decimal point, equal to 0.055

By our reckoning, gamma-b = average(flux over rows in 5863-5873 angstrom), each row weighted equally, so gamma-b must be 21.1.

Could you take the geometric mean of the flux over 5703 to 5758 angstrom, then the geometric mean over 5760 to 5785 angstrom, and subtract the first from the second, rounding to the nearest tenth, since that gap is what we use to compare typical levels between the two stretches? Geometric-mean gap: -0.1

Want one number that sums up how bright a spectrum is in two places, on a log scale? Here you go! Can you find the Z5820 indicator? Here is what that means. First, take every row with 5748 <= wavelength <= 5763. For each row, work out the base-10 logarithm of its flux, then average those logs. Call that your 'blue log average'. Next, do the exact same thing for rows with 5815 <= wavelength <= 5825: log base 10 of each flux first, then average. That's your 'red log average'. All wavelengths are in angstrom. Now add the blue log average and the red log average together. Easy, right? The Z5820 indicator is 2.65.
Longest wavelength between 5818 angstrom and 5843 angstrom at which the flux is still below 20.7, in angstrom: 5839.0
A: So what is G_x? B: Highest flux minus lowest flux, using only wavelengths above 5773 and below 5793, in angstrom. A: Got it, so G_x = 3.2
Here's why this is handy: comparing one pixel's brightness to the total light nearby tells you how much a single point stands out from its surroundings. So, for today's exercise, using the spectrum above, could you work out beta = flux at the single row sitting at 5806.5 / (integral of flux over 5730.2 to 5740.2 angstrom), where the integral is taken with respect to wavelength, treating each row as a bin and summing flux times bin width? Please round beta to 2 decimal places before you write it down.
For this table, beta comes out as 0.10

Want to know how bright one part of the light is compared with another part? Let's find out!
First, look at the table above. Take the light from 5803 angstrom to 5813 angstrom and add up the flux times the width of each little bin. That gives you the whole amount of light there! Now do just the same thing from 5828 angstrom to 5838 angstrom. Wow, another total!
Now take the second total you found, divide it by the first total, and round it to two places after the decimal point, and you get 1.00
